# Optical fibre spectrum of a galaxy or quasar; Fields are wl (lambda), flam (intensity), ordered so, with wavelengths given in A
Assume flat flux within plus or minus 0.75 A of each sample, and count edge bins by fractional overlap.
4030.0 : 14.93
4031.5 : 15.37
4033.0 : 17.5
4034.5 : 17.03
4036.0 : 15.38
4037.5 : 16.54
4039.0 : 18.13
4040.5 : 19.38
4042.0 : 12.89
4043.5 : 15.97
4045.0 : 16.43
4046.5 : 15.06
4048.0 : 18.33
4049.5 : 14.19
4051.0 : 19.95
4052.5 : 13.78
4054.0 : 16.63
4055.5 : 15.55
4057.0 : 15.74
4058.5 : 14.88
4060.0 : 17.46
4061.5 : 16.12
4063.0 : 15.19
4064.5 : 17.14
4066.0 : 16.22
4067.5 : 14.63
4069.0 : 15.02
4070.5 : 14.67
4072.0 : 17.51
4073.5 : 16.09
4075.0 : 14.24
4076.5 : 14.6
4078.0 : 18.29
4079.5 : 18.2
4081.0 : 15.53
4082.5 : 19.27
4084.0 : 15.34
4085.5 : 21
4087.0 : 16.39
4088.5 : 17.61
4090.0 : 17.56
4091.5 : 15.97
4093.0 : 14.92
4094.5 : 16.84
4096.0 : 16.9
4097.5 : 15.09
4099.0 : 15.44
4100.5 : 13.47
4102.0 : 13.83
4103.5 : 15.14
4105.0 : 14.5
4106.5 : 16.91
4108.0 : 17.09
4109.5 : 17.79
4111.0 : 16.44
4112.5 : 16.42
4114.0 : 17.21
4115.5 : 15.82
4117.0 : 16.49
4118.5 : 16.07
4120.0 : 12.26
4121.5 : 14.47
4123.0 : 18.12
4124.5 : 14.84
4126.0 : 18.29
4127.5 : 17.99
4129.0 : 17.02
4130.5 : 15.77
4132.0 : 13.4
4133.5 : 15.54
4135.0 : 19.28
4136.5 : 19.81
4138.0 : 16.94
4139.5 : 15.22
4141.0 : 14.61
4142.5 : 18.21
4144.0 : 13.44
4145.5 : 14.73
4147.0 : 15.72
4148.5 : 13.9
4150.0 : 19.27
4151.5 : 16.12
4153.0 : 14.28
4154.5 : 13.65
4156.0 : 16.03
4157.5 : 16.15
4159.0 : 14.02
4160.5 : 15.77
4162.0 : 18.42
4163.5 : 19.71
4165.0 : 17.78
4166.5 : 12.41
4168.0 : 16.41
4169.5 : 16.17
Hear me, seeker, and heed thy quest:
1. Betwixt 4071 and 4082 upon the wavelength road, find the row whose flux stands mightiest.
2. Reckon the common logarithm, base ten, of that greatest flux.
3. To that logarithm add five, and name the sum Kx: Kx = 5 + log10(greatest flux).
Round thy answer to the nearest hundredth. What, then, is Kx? 6.26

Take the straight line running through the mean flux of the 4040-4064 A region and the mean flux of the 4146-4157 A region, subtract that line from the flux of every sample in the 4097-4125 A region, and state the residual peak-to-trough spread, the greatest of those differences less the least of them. 5.9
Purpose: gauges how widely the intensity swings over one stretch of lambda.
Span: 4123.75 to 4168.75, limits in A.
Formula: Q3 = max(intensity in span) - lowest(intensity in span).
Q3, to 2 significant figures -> 7.4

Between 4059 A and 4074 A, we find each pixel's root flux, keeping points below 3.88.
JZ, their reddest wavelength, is 4070.5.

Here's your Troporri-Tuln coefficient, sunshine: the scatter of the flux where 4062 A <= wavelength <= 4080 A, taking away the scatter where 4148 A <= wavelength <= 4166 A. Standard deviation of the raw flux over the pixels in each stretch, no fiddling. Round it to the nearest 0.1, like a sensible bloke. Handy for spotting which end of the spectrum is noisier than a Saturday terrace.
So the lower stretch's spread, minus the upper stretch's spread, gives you -0.6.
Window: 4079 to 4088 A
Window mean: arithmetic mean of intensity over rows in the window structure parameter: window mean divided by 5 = 3.5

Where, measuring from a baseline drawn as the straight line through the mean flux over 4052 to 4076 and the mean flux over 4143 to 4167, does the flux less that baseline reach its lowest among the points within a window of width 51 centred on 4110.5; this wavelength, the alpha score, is 4120.0 A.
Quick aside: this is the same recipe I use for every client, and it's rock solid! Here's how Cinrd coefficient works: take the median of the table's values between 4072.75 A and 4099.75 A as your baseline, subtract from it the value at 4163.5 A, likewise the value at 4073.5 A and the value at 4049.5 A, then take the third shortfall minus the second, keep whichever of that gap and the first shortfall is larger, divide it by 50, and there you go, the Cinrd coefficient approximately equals 0.038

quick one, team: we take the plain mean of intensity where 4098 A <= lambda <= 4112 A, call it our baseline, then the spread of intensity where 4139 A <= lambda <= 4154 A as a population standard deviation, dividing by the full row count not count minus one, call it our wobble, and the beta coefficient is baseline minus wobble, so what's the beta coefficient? 13.8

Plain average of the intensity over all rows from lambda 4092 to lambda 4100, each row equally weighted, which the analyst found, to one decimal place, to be 15.8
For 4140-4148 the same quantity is 15.3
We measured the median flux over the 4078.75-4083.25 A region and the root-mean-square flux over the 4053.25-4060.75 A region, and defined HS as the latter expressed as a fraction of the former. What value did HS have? 0.88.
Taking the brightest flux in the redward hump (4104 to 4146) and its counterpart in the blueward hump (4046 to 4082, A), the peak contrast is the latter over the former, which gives 1.01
